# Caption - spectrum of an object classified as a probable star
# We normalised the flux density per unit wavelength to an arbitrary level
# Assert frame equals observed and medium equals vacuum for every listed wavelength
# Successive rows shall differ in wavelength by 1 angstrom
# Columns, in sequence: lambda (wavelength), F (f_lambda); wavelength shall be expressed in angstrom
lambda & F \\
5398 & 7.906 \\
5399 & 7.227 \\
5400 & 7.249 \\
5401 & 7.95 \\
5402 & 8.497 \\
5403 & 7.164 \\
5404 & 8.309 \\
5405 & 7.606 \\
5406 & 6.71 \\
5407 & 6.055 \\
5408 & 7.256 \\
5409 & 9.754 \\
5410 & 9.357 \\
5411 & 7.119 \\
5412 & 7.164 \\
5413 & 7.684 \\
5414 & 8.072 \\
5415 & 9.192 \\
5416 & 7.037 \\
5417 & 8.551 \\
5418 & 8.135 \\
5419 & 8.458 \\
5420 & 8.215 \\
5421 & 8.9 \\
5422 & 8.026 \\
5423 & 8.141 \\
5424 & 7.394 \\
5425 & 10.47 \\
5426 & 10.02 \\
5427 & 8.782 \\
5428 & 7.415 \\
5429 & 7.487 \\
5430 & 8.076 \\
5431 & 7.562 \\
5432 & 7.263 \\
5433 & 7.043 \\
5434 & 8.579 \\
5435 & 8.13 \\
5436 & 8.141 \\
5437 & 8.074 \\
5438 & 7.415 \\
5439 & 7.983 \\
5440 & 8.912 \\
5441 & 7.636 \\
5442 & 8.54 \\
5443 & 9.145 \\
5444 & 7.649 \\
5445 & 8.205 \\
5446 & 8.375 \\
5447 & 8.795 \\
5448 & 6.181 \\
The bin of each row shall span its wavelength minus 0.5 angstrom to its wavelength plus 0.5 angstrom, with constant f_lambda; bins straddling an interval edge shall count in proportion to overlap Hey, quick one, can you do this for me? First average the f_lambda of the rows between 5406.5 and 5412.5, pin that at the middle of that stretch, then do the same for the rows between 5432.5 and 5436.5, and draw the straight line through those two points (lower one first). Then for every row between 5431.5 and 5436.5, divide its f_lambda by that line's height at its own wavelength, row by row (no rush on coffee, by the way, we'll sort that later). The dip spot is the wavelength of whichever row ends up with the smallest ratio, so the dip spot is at 5433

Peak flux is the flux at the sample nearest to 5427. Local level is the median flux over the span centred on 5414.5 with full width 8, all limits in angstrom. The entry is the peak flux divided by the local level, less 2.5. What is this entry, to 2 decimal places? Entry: -1.39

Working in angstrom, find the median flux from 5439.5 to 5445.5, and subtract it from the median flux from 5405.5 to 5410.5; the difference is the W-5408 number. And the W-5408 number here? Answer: -1.1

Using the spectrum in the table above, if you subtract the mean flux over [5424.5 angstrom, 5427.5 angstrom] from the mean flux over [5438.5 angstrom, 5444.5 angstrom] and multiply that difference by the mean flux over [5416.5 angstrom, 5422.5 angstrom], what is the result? -12.1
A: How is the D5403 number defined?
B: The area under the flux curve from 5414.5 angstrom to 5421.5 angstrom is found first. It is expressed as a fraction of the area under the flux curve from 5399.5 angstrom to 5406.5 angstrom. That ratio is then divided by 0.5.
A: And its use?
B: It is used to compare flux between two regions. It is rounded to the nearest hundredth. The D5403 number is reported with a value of 2.19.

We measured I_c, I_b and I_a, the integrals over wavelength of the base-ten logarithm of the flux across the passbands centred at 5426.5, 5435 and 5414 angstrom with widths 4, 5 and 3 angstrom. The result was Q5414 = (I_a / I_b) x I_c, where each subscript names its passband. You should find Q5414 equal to 2.3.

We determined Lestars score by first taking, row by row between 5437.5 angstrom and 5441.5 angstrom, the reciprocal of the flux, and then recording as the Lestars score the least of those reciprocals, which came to 0.112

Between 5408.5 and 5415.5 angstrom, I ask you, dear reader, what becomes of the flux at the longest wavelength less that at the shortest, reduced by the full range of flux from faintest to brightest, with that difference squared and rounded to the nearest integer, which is 10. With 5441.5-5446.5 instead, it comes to 3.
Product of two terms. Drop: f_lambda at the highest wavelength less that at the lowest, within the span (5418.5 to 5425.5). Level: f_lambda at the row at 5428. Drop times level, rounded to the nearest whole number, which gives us 15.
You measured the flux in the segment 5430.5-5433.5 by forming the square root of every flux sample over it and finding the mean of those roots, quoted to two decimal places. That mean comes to 2.70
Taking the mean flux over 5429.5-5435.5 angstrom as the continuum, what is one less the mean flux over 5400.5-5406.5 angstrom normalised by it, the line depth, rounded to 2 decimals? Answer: 0.01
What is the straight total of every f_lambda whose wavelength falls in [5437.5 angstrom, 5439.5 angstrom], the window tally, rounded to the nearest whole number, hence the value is 15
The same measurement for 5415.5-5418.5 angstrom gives 24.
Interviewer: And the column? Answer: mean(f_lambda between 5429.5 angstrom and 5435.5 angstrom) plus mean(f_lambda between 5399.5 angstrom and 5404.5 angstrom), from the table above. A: 15.6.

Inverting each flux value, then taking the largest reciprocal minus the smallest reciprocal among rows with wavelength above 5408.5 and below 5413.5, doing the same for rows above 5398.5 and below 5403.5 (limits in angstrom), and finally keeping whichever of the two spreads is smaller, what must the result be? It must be 0.022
